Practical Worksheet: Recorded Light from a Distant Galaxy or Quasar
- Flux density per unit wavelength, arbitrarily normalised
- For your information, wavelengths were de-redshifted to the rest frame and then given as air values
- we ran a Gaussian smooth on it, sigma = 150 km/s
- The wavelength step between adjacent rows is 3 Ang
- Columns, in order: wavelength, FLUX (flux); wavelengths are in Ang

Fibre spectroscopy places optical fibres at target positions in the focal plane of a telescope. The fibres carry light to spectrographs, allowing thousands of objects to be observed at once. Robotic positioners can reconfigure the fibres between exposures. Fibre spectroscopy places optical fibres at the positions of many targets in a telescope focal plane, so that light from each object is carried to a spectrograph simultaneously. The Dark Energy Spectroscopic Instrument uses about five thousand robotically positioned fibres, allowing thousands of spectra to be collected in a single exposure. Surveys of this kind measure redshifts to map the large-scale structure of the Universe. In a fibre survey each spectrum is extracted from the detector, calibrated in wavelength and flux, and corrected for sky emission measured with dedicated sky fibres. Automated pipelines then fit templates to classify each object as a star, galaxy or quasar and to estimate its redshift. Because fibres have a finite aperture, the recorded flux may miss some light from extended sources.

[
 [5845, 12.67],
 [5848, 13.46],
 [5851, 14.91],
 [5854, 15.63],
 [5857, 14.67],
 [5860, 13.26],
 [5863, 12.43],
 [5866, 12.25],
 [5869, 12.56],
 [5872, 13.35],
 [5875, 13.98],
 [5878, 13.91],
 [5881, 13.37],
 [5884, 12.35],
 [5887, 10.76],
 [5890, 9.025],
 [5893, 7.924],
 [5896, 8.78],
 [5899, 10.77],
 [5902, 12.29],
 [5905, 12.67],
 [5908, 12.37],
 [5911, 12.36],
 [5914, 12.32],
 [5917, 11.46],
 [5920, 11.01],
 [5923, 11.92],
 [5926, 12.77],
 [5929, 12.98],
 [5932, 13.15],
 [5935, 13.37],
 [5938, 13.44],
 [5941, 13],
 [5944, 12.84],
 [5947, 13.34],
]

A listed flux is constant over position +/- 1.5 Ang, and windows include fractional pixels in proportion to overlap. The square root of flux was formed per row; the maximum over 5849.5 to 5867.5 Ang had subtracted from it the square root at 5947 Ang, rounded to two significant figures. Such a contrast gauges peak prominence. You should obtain 0.30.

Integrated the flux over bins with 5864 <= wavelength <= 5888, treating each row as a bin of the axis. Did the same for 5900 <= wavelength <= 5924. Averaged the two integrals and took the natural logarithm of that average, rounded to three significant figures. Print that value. 5.70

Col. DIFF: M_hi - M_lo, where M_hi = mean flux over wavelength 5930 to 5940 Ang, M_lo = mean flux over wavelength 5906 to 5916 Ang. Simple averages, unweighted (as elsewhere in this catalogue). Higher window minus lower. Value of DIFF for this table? 1.0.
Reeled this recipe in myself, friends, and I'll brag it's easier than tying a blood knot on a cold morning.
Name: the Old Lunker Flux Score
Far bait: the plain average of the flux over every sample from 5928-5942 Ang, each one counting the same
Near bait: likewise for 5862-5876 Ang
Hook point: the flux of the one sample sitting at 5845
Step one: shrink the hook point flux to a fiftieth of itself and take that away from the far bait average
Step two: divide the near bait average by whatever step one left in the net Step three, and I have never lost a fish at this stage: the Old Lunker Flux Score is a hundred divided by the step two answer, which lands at 100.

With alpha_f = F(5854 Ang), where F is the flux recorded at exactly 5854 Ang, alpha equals 15.63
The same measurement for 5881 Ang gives 13.37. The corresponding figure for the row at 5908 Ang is 12.37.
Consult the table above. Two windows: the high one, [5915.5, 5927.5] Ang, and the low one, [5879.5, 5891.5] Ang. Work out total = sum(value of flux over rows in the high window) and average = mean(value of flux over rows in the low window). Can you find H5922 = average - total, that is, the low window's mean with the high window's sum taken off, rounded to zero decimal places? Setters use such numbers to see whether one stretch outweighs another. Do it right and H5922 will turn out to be -36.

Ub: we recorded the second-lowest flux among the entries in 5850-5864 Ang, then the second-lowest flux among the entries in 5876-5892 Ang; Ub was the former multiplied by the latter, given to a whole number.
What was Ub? 143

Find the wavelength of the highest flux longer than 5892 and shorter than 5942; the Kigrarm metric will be 5938 Ang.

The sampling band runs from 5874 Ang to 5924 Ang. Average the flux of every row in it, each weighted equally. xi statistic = 11.6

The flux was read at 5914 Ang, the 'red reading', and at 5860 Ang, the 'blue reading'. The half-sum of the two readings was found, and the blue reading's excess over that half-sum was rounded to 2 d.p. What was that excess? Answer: 0.47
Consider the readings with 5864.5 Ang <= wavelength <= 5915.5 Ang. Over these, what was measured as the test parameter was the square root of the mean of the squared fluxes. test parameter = 12.0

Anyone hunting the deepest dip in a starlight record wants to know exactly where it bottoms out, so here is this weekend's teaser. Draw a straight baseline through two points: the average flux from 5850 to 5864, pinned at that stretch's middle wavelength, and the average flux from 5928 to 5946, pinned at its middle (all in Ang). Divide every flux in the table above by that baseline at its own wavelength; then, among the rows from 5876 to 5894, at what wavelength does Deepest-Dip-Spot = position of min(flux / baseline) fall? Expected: 5893 Ang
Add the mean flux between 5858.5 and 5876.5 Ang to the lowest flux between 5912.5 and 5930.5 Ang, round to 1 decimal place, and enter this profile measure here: 24.0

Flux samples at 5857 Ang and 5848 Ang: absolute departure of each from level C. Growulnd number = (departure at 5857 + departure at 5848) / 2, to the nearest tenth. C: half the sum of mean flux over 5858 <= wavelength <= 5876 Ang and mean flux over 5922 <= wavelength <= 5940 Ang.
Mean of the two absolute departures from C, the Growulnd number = 1.1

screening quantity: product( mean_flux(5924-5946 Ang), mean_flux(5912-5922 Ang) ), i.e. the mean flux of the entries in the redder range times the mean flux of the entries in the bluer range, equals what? 152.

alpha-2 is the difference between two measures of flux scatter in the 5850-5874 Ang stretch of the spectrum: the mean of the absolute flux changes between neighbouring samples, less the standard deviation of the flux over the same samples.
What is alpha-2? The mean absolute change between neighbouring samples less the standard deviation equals -0.5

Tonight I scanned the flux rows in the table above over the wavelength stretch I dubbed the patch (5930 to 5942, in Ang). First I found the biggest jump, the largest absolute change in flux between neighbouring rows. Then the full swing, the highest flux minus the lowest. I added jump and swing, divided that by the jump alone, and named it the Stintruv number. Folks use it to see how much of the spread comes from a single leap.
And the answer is 2.0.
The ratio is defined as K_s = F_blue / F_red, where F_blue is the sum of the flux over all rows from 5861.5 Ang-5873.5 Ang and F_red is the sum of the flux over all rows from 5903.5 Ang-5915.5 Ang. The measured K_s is 1.017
